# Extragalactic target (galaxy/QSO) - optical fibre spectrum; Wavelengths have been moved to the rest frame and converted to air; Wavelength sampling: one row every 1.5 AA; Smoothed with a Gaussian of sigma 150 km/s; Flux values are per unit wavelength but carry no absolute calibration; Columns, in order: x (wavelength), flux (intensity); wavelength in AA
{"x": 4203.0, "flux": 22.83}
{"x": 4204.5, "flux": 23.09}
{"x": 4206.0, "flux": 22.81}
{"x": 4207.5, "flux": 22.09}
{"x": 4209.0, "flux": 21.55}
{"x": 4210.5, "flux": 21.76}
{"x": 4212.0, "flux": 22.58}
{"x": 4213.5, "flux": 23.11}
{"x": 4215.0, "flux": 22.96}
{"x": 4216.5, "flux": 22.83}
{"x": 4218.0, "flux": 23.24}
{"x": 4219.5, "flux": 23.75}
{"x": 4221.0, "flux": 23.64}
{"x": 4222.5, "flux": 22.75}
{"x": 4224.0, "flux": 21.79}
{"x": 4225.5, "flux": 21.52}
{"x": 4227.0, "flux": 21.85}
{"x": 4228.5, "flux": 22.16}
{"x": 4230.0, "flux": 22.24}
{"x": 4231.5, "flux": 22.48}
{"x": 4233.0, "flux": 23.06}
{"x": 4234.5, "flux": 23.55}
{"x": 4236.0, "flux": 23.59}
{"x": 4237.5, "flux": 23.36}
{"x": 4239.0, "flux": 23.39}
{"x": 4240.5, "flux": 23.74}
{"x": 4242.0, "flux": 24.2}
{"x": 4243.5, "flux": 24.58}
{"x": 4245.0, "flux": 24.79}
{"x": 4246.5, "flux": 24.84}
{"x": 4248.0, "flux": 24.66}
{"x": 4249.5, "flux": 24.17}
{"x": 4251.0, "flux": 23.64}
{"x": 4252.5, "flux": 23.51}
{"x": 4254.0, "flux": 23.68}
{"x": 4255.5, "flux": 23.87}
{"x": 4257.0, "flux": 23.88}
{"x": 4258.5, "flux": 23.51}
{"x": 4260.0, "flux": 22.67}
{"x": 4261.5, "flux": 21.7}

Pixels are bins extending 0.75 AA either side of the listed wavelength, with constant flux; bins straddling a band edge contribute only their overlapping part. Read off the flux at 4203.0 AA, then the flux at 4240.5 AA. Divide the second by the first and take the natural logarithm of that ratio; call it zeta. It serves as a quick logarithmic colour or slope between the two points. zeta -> 0.04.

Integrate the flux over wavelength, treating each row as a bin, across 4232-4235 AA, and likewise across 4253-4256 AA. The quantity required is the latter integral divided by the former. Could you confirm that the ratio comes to 1.02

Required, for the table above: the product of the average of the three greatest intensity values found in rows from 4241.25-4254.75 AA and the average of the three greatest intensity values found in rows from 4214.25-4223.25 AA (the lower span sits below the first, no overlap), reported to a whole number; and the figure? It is 583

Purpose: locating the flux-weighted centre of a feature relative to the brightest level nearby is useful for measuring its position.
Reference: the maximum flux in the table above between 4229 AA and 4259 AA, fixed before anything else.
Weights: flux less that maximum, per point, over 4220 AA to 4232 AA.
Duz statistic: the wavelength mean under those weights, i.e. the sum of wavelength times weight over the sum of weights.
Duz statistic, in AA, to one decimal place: 4226.6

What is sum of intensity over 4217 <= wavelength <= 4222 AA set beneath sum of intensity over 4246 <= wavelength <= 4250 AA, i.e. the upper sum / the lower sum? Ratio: 1.0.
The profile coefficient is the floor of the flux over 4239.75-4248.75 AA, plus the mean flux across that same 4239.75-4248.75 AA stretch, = 48.2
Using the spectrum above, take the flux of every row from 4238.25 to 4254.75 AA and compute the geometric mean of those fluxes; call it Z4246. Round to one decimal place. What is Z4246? 24.1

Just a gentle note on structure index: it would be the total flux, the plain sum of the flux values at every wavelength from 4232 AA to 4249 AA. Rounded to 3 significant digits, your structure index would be 264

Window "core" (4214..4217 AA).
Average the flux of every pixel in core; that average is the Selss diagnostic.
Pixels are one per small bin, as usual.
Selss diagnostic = 22.9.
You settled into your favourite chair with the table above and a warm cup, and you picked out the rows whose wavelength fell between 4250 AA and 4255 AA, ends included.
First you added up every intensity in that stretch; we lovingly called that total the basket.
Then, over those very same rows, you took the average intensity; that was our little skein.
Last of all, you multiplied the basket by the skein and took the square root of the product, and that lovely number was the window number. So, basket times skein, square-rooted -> 40.9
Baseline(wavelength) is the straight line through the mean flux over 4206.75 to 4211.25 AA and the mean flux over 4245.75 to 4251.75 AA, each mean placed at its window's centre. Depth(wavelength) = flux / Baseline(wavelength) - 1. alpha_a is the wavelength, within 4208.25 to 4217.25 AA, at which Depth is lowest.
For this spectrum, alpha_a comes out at 4209.0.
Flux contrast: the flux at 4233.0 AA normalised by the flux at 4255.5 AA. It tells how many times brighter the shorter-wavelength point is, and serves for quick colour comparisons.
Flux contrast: 0.97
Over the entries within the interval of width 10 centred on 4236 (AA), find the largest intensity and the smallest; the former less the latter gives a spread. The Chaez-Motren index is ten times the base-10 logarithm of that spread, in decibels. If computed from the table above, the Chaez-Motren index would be 1.0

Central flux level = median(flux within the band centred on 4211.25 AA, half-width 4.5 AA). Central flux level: 22.3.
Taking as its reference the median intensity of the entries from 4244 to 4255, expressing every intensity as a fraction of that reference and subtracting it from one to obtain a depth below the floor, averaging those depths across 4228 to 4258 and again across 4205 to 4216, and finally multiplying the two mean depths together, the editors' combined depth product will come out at 0.0015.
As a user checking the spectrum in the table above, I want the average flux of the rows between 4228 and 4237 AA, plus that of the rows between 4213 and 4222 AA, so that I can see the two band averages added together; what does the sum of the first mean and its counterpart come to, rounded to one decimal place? 46.1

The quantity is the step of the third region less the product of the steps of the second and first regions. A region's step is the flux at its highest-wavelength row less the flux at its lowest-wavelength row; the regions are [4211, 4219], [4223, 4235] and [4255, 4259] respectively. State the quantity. -1.5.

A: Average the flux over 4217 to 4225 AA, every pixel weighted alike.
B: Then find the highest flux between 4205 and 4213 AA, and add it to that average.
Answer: 45.8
